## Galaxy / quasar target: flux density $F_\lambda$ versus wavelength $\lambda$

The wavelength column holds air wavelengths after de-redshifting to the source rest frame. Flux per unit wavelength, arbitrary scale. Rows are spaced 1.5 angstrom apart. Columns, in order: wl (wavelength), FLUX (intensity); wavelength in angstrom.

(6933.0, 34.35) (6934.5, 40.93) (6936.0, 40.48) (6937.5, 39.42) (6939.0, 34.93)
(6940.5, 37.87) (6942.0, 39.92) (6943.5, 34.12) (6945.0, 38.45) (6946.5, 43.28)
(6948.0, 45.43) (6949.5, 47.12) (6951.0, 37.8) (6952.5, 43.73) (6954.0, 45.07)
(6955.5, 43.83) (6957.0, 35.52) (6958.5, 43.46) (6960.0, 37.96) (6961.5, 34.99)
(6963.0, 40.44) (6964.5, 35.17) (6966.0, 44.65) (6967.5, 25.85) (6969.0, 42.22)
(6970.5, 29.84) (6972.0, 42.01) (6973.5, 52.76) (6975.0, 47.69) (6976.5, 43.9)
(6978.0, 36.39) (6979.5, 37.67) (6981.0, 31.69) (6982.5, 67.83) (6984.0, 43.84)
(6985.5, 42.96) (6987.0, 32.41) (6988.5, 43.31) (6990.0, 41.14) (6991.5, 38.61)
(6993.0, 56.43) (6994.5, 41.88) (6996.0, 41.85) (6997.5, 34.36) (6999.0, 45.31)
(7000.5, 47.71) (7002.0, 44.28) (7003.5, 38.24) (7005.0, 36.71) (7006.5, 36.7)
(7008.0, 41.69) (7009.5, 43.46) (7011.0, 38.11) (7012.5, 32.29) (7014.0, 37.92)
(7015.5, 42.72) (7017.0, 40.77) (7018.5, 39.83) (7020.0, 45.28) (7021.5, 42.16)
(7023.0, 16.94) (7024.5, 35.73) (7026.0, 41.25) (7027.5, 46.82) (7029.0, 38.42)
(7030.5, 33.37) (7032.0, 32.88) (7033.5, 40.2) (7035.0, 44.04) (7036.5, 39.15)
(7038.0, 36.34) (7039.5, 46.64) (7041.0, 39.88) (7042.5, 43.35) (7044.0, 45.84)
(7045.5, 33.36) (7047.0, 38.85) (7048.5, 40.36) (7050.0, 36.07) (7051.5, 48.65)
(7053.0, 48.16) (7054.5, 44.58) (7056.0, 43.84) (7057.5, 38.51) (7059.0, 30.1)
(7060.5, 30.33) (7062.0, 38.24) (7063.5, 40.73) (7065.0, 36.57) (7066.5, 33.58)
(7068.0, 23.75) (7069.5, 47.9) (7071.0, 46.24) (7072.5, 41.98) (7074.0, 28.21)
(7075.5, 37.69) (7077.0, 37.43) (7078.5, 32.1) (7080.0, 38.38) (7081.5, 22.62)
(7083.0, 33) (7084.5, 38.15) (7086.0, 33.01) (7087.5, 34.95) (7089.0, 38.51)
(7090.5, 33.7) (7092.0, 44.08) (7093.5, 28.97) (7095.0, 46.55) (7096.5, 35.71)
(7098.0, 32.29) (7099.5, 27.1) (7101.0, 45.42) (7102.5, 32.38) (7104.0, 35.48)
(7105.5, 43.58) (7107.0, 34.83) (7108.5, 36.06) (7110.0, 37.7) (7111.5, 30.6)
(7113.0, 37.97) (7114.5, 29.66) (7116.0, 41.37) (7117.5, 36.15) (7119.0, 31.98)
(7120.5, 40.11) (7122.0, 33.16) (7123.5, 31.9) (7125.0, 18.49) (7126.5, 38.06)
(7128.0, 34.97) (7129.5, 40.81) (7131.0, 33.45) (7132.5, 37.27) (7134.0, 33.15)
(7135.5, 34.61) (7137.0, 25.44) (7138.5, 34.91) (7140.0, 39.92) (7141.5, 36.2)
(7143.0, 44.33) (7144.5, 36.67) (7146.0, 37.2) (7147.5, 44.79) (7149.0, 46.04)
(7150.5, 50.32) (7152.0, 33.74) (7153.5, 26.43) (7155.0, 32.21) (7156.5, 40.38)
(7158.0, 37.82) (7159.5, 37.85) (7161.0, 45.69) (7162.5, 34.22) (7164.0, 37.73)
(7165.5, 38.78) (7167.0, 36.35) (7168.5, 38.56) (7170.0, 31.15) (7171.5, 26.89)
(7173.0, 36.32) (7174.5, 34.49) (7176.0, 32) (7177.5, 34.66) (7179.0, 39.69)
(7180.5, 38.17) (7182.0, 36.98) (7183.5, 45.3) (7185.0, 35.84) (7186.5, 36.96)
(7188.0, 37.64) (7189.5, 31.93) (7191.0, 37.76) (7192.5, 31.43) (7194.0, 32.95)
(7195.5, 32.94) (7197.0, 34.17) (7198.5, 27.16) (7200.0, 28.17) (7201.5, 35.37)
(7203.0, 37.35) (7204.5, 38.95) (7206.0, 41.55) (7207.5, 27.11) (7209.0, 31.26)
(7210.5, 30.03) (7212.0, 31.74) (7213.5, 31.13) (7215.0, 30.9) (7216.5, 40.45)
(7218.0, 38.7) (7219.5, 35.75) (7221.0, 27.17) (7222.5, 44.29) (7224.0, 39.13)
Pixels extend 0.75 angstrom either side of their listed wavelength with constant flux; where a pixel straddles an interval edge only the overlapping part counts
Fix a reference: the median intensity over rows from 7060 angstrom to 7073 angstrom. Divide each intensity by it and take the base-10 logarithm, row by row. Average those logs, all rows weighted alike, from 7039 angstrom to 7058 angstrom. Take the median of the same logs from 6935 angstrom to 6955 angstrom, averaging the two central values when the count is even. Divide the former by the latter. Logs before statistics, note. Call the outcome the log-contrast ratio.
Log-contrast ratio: 2.1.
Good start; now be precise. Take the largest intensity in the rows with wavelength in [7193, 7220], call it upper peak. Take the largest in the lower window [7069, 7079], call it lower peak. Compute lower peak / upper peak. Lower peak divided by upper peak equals 1.15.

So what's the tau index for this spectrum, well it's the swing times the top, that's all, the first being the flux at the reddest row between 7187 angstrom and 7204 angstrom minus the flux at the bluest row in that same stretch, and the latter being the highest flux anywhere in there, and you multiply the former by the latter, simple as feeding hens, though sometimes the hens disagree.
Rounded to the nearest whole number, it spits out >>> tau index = -11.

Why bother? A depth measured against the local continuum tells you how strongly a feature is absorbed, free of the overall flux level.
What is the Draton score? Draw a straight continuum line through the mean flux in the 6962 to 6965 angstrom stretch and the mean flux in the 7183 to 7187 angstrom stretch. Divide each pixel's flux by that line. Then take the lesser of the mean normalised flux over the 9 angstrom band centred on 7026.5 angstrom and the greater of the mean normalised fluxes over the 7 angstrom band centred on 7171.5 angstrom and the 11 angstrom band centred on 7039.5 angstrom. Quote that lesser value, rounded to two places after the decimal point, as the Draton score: 0.93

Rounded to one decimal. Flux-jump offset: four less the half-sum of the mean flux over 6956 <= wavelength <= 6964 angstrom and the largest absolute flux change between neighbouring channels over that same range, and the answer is -19.2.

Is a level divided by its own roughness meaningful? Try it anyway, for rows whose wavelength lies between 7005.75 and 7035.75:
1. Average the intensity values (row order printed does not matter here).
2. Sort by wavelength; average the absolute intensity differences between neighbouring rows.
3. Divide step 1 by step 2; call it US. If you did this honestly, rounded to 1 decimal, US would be 6.1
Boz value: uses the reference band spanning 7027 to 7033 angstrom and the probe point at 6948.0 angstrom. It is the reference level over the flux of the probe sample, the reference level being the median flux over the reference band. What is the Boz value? 0.79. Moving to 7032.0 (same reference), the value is 1.09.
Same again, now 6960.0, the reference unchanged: 0.95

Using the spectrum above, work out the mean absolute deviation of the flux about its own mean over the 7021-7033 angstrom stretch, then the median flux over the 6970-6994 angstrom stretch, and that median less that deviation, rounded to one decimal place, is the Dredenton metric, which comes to 36.3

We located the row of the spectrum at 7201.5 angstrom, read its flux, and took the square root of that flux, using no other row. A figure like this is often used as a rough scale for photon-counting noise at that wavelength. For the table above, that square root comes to 5.95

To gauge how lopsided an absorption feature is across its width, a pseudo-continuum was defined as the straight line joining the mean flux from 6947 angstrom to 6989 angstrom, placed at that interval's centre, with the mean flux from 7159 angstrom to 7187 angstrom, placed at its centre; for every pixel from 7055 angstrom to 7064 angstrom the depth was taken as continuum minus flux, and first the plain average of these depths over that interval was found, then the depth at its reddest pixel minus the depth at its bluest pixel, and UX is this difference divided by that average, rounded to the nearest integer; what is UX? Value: 1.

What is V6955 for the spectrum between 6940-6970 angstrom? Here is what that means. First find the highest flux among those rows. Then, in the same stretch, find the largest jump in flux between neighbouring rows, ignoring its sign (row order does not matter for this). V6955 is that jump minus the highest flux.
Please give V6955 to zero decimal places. -28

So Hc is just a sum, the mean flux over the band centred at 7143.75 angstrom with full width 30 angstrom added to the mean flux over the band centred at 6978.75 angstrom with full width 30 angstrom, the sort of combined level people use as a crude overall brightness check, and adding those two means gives 79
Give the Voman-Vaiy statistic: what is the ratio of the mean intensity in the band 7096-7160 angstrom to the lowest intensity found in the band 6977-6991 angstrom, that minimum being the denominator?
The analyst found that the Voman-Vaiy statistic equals 1.14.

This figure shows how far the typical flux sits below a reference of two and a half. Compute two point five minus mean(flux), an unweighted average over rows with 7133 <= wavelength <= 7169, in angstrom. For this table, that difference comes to -35.1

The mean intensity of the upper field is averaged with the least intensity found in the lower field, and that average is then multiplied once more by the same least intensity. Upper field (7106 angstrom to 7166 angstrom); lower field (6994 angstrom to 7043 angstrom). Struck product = 451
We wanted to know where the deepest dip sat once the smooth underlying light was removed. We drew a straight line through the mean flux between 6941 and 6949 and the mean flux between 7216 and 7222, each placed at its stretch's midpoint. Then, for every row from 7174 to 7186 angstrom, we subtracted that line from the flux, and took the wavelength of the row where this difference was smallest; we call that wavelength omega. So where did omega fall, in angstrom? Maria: 7176.0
